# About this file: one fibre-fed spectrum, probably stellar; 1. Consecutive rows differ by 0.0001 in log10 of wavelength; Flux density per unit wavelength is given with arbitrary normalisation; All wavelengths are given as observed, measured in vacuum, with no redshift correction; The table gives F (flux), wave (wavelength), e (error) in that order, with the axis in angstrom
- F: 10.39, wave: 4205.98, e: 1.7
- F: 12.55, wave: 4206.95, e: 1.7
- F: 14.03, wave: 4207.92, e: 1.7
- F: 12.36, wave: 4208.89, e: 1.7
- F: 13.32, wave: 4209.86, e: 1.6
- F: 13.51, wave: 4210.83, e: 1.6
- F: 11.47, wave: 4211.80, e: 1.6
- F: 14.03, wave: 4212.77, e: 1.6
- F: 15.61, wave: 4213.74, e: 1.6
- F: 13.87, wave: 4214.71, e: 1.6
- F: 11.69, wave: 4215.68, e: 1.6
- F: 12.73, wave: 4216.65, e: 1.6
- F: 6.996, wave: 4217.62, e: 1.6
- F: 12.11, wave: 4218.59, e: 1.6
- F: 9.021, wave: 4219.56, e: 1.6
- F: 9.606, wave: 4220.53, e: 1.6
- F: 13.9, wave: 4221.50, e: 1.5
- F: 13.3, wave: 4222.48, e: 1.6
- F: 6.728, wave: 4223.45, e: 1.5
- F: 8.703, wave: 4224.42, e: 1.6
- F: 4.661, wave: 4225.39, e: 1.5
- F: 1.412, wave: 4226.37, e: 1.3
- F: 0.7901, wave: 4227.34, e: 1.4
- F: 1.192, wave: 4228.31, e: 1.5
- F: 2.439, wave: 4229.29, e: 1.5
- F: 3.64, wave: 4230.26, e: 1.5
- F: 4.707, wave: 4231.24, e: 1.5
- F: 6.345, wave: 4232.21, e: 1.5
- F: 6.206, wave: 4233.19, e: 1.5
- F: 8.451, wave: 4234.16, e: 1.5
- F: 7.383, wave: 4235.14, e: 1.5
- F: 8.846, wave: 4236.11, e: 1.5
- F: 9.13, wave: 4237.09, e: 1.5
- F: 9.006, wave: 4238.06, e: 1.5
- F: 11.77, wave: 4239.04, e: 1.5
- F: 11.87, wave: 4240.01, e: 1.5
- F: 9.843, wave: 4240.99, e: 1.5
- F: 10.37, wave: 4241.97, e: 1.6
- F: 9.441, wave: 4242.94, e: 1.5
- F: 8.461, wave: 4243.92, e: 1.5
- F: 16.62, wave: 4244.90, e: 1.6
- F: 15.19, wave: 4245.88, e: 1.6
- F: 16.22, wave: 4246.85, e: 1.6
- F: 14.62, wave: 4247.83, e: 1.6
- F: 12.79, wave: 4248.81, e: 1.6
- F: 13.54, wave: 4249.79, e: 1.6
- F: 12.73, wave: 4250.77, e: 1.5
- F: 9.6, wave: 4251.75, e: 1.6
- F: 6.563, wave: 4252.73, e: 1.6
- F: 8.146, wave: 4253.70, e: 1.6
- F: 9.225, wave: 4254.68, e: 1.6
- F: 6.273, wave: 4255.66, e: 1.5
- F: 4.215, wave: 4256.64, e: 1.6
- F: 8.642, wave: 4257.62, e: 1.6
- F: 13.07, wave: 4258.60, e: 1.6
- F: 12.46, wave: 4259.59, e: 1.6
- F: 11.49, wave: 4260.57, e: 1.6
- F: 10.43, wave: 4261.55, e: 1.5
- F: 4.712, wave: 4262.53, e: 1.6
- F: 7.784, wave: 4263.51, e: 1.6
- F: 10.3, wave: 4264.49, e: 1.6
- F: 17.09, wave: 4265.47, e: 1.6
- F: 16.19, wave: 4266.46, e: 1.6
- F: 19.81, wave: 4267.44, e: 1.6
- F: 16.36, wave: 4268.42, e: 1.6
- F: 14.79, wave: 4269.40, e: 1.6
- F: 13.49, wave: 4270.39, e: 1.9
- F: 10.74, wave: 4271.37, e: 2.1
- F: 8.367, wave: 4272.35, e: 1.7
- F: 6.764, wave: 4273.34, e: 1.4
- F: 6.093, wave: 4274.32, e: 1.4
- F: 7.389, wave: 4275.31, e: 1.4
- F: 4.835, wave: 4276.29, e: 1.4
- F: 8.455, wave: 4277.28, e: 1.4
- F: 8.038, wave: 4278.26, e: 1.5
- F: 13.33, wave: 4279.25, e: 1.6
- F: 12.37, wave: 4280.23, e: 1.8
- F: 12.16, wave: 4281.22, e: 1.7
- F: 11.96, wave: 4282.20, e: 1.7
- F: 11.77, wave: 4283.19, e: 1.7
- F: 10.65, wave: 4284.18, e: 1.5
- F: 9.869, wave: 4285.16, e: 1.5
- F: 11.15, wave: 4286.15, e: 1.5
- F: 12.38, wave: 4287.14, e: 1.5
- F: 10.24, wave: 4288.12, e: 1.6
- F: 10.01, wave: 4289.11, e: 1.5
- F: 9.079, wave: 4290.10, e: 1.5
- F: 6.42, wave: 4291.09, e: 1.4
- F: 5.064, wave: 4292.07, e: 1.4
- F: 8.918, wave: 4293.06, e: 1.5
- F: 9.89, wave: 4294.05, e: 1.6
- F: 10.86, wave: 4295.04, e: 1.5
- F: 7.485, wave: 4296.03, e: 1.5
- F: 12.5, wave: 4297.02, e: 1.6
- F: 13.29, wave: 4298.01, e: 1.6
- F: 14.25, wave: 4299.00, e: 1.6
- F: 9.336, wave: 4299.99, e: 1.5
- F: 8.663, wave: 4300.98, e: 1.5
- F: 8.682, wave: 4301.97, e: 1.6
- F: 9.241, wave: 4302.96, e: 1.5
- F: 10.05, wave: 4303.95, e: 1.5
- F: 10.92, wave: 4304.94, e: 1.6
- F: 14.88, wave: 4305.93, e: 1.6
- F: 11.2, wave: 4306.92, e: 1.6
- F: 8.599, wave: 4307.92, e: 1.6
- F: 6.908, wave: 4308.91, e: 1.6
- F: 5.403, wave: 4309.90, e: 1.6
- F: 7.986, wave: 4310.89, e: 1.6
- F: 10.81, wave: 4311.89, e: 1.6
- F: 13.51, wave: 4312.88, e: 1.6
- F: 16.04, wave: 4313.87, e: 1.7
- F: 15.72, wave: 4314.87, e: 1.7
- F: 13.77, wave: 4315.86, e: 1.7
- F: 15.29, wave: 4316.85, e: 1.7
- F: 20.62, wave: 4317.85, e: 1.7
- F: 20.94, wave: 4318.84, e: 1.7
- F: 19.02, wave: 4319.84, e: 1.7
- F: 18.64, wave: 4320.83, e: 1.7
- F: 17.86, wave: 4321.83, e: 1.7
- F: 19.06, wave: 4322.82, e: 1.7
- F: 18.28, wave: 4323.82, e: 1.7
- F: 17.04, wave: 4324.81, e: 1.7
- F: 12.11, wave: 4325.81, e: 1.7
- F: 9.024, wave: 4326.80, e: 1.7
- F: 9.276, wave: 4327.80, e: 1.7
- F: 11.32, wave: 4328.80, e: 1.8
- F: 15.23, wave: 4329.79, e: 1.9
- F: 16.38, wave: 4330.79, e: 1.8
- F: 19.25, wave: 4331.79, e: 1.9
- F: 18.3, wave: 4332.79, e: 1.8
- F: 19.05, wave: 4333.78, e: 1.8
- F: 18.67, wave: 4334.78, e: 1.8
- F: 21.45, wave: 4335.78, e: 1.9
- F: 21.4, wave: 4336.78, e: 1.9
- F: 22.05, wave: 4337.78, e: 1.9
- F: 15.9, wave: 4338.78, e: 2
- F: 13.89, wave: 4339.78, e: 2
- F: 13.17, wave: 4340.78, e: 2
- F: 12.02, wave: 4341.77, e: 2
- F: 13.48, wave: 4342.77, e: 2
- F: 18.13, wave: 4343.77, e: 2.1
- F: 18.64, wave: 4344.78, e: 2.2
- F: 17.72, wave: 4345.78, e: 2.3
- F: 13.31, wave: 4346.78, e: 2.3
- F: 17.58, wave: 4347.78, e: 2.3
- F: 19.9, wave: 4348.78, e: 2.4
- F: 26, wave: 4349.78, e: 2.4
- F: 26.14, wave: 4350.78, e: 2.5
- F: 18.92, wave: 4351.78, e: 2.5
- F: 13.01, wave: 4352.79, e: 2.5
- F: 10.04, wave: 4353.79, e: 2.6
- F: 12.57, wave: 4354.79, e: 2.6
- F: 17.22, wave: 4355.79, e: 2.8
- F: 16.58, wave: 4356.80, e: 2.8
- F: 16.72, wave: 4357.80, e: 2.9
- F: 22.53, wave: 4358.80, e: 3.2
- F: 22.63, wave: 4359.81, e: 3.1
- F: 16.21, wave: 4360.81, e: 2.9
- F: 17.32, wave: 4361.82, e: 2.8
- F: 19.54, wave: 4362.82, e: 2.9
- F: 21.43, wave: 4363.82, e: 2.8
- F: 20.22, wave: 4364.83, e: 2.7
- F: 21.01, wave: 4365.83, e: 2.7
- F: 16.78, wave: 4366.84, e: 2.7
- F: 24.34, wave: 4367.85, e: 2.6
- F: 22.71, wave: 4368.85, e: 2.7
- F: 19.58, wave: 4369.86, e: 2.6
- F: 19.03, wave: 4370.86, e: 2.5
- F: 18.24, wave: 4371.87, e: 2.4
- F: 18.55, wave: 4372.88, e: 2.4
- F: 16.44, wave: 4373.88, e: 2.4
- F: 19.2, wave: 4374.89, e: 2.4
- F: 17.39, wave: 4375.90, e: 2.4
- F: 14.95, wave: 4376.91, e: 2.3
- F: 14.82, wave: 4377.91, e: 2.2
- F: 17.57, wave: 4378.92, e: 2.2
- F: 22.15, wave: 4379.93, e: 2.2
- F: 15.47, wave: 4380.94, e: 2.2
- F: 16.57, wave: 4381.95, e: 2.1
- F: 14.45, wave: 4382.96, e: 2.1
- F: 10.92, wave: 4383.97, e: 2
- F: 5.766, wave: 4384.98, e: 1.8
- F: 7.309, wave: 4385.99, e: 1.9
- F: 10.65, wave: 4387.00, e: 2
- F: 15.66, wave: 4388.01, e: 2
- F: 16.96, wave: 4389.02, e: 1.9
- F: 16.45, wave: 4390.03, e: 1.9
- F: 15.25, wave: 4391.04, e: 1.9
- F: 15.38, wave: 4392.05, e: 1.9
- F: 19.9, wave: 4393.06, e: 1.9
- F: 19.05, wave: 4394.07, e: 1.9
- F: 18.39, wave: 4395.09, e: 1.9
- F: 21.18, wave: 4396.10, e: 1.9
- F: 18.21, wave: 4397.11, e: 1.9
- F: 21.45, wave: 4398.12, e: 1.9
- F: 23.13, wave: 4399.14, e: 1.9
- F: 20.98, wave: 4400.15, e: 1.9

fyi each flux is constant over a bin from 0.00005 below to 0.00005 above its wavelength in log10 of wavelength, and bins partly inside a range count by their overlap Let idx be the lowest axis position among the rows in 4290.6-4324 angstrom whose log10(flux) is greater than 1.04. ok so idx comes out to 4297.02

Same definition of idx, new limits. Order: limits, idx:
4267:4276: 4267.44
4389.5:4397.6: 4390.03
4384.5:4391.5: 4388.01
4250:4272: 4250.77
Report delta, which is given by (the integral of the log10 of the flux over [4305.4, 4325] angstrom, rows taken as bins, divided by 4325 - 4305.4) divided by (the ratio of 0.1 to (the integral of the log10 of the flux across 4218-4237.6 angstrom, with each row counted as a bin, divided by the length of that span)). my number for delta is 8.4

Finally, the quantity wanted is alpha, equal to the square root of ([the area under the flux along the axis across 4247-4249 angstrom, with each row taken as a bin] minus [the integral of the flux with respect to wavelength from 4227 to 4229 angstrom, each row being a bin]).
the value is 5.1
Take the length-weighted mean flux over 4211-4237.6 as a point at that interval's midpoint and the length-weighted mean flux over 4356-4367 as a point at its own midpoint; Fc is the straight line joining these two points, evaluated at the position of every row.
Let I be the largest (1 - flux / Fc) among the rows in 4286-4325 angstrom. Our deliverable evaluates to 0.64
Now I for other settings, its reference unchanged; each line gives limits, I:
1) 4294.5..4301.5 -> 0.47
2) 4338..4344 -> 0.32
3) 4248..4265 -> 0.61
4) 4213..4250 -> 0.91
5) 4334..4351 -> 0.32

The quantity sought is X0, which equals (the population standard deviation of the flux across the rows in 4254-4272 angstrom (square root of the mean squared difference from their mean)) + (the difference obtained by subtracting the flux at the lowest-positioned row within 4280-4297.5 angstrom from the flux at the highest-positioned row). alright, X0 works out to 4.4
